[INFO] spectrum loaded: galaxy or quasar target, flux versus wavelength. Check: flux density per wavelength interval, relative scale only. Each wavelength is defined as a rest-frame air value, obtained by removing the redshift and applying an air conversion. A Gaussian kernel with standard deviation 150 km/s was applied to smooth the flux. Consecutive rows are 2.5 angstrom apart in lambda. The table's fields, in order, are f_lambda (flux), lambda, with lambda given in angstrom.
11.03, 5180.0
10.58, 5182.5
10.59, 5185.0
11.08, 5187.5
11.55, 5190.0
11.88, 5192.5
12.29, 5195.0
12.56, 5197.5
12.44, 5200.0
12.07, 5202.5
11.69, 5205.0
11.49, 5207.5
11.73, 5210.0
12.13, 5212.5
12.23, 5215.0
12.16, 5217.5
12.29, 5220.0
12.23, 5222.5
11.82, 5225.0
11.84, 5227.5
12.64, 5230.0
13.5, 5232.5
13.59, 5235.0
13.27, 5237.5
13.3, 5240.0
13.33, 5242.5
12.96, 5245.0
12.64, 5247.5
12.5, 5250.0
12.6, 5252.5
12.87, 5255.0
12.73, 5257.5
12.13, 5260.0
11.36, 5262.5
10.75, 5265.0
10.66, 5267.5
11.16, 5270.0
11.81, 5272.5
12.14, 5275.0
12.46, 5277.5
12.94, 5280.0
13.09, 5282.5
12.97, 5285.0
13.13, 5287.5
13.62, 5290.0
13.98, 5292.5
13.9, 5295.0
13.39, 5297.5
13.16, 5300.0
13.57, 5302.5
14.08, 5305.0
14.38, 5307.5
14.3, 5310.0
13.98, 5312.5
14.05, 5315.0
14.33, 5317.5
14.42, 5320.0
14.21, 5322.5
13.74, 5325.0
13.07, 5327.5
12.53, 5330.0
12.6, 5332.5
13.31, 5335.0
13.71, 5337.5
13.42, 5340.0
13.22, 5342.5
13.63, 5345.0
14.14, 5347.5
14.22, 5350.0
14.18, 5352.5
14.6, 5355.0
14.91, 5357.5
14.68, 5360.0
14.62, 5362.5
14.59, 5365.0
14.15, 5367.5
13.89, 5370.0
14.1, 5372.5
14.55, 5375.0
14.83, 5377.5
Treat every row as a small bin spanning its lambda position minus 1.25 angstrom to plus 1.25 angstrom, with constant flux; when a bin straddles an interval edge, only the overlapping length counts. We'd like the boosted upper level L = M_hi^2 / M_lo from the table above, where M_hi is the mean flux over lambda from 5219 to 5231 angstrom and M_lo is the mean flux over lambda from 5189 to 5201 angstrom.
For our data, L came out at 12.2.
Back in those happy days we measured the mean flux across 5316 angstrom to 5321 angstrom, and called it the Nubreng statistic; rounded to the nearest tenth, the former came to 14.4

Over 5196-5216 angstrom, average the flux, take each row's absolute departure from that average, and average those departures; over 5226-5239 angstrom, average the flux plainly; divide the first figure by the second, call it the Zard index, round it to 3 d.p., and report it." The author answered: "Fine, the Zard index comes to 0.023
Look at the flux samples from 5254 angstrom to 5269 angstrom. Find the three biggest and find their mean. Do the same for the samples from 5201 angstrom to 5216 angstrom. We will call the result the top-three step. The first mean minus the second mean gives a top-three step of 0.4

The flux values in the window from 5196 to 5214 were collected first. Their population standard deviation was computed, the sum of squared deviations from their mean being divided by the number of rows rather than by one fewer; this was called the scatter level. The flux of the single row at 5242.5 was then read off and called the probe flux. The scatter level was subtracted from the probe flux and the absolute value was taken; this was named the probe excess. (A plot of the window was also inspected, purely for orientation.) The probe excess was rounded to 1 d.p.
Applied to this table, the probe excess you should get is 13.0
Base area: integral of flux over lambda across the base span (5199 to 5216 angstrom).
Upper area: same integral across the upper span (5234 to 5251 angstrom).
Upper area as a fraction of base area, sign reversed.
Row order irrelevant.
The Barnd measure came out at -1.09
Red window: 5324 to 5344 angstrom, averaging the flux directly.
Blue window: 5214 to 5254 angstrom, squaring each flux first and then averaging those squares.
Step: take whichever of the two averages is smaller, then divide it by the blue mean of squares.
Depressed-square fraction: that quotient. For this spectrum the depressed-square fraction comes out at 0.082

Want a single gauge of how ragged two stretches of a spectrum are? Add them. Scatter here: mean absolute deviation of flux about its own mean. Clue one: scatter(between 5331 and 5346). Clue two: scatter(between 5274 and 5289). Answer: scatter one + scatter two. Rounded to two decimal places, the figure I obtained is 0.60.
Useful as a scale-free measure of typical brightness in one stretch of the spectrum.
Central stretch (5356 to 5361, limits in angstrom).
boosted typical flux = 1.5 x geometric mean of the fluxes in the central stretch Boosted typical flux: 22.2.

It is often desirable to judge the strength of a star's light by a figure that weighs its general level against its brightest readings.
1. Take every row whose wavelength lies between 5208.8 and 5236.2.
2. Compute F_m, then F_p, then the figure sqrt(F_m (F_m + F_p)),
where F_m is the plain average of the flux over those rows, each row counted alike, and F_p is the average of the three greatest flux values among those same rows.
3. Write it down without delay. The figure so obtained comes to 17.8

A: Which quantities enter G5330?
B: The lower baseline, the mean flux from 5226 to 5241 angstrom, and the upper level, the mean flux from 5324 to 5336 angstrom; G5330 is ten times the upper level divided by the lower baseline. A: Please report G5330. 10.02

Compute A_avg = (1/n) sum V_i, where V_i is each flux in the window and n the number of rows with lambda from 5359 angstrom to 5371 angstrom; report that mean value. 14.4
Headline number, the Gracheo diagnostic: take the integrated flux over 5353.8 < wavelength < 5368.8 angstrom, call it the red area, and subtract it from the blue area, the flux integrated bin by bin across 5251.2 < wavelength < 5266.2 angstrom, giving -38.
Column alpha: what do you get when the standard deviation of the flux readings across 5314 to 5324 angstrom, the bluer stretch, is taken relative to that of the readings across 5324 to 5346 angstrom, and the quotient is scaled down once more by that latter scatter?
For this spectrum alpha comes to 0.8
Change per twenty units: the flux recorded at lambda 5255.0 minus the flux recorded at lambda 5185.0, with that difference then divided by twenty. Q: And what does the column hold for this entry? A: 0.11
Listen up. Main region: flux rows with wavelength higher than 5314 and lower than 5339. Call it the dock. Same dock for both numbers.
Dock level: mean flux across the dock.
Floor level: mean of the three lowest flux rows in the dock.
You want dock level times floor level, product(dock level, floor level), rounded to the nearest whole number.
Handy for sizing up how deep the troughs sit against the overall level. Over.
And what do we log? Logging 173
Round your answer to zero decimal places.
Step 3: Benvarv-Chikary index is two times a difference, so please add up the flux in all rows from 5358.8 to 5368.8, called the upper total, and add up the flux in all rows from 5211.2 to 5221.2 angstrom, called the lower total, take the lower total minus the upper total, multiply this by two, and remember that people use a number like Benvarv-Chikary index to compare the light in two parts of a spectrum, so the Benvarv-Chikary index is -18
